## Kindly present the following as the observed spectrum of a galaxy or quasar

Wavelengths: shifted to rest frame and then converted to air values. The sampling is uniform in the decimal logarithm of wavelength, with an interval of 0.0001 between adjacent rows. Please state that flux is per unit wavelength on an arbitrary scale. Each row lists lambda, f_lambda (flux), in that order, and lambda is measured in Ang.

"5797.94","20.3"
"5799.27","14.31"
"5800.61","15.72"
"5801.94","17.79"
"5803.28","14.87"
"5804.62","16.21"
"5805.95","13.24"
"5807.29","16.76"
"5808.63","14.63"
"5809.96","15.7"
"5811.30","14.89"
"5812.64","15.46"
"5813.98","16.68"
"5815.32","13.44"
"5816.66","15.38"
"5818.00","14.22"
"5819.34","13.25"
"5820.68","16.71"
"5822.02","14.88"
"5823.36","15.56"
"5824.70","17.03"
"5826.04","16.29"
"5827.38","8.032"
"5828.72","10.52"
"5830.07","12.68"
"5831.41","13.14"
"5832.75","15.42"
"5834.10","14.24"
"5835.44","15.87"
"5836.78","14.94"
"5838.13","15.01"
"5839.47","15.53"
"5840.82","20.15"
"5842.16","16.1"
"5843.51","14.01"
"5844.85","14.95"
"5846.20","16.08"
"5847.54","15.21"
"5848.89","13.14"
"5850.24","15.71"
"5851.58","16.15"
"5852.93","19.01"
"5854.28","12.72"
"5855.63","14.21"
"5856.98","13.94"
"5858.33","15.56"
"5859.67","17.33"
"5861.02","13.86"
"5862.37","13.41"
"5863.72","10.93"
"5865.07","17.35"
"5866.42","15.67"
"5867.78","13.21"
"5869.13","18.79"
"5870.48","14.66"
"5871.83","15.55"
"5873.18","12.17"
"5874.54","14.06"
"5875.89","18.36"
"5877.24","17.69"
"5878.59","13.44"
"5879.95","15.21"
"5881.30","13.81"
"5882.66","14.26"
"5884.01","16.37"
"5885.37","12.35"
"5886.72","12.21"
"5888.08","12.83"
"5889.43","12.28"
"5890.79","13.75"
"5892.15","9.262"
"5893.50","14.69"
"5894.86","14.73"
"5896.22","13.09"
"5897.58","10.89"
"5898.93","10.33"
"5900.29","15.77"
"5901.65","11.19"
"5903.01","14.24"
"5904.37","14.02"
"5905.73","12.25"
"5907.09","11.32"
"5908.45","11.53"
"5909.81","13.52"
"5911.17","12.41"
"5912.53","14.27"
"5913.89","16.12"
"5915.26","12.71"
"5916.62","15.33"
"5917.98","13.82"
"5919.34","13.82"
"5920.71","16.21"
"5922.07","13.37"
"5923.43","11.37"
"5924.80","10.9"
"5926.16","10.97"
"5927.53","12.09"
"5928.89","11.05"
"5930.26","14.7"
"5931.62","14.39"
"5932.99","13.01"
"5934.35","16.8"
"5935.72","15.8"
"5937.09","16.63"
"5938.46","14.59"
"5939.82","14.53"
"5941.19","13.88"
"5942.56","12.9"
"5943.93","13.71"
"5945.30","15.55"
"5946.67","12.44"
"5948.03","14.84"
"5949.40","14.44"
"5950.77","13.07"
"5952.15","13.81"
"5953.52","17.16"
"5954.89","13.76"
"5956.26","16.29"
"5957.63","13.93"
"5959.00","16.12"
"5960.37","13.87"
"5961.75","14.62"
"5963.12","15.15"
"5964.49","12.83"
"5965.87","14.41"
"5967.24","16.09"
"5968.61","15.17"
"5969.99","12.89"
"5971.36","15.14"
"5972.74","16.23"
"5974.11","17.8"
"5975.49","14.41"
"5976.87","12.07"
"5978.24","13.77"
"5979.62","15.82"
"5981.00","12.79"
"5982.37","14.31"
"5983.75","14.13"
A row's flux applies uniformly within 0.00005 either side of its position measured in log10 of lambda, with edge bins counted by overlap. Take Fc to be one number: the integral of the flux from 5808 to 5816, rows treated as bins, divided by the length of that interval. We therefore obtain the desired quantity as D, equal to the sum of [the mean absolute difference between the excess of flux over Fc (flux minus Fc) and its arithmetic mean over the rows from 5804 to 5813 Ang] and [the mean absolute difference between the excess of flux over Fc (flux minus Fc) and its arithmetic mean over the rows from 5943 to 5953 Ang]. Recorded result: 1.7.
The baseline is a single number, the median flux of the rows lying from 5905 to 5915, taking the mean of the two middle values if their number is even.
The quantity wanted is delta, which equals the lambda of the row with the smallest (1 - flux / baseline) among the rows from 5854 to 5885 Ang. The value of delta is 5869.13 Ang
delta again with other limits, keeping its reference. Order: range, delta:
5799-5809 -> 5801.94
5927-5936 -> 5934.35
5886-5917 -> 5913.89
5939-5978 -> 5974.11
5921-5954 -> 5953.52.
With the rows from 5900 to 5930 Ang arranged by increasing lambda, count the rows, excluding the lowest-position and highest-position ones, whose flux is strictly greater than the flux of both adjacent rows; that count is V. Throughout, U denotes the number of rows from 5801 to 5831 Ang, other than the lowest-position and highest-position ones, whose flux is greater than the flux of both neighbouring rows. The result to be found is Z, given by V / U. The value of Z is 0.9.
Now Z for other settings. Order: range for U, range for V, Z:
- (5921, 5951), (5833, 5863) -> 1.0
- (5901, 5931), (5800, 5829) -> 1.3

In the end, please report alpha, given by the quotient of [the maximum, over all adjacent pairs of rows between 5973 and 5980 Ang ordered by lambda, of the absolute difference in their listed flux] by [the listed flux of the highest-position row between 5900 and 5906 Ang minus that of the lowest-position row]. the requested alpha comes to -1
